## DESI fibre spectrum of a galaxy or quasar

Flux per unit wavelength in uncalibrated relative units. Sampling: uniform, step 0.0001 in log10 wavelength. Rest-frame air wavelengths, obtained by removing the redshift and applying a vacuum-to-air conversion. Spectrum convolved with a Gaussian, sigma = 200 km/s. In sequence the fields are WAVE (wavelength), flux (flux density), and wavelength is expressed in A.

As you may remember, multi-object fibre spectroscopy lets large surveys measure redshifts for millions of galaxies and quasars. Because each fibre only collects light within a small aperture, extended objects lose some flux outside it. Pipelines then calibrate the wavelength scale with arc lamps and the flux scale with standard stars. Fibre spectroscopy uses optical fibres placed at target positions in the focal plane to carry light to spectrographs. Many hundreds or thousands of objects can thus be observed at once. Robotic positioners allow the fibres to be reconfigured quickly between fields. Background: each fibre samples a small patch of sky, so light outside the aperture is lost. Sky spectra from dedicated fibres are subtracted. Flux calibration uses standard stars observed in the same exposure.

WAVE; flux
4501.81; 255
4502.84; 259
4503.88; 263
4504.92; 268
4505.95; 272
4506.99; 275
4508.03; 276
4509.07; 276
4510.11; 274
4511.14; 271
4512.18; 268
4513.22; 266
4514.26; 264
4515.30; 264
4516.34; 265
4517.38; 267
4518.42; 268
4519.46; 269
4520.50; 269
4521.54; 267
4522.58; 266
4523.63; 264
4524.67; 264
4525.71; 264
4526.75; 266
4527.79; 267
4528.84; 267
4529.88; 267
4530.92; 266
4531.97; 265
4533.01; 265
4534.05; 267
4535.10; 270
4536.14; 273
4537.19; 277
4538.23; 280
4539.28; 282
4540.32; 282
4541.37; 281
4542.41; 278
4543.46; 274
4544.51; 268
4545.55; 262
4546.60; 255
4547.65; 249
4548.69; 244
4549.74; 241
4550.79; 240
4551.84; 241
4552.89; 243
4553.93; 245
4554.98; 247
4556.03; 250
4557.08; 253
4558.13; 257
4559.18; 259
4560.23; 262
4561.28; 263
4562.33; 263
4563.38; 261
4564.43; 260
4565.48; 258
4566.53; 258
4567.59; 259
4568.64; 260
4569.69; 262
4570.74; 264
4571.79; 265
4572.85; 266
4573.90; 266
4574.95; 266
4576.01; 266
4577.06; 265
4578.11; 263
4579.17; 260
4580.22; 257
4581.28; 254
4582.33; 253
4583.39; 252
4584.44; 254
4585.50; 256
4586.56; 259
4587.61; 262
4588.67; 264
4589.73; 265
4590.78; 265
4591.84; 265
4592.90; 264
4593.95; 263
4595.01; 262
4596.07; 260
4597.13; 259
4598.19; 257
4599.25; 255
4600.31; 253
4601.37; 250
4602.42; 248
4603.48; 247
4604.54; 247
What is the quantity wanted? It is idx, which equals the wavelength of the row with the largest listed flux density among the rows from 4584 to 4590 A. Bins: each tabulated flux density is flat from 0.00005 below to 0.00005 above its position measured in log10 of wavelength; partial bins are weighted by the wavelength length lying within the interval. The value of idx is 4589.73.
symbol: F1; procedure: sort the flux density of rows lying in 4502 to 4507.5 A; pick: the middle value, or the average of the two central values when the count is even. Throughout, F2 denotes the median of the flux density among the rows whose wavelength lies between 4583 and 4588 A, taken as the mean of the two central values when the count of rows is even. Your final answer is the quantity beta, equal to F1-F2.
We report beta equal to 12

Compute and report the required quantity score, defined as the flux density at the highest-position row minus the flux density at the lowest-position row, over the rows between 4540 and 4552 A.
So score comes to -41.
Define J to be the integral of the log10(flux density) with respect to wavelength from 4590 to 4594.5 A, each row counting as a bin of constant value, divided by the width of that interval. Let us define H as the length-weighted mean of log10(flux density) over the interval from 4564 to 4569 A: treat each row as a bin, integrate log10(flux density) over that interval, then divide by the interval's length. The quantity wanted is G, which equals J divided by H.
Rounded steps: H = 2.41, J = 2.43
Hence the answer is 1.01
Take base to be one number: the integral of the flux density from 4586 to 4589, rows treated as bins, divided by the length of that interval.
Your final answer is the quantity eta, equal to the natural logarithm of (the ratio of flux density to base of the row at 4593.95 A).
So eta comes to 0.01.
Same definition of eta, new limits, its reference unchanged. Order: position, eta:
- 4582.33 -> -0.03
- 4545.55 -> 0.00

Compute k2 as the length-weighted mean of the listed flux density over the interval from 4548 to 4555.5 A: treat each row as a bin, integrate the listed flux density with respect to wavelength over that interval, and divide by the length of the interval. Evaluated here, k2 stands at 243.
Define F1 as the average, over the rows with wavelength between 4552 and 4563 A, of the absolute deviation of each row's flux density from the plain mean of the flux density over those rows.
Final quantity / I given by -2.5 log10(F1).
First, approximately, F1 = 6.6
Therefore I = -2.0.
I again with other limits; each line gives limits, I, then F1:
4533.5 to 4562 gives -2.7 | 12.4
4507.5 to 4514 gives -1.4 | 3.5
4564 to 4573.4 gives -1.0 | 2.6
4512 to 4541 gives -1.5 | 3.8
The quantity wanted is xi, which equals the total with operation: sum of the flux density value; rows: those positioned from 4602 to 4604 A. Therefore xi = 495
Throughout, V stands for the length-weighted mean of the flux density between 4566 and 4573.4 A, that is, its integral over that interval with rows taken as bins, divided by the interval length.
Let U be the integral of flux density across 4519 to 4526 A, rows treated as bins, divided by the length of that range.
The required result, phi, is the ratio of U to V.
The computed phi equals 1.02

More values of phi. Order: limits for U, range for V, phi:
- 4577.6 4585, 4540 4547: 0.94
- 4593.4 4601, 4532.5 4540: 0.94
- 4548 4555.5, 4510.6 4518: 0.91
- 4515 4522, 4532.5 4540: 0.98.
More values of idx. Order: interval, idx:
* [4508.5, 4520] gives 4509.07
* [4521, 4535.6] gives 4535.10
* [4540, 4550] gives 4540.32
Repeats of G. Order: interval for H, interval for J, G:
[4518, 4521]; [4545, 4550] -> 0.99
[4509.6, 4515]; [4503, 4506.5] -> 1.00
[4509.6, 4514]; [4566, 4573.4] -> 0.99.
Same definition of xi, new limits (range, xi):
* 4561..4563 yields 526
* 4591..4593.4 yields 529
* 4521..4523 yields 533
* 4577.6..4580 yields 523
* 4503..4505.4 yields 531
